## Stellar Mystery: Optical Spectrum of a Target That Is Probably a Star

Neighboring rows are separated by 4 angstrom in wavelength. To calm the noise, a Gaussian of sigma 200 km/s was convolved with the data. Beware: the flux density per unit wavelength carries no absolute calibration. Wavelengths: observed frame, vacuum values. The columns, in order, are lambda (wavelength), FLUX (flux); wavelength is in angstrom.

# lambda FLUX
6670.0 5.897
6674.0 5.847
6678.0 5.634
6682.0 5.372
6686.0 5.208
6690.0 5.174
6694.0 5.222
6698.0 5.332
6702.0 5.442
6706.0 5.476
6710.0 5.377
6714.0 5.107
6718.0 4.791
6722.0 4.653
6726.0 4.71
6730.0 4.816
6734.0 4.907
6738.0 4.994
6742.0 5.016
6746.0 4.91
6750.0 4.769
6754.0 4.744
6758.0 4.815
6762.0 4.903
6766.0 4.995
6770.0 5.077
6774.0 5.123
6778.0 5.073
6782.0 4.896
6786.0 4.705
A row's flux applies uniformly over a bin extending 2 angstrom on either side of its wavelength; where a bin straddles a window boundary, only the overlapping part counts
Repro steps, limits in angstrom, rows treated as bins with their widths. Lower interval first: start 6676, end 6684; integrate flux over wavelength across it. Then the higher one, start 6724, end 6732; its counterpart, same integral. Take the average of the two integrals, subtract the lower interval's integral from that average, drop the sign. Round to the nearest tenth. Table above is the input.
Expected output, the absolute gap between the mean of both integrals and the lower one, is 3.0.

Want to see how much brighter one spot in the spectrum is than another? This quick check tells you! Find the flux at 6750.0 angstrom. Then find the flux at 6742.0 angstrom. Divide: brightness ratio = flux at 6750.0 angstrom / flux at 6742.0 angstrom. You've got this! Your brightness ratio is 0.95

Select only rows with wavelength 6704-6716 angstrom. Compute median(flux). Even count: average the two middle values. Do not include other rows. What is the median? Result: 5.4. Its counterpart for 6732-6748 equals 5.0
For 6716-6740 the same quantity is 4.8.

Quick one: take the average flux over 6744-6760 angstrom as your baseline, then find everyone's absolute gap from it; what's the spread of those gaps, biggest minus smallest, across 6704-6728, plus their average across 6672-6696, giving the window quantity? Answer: 1.2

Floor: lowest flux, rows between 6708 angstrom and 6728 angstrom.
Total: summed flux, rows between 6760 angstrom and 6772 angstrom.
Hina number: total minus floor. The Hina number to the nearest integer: 10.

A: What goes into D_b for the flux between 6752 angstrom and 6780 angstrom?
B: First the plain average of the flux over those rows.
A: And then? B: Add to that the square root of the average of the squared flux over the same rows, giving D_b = 9.9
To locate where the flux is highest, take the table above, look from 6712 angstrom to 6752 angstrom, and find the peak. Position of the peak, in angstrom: 6714.0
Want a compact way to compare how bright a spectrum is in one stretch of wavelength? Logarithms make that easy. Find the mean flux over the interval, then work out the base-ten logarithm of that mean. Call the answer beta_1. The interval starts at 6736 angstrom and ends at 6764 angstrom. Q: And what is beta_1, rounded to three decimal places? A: 0.688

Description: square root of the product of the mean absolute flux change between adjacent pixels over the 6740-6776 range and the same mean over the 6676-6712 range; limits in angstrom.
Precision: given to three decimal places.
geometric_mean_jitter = 0.094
